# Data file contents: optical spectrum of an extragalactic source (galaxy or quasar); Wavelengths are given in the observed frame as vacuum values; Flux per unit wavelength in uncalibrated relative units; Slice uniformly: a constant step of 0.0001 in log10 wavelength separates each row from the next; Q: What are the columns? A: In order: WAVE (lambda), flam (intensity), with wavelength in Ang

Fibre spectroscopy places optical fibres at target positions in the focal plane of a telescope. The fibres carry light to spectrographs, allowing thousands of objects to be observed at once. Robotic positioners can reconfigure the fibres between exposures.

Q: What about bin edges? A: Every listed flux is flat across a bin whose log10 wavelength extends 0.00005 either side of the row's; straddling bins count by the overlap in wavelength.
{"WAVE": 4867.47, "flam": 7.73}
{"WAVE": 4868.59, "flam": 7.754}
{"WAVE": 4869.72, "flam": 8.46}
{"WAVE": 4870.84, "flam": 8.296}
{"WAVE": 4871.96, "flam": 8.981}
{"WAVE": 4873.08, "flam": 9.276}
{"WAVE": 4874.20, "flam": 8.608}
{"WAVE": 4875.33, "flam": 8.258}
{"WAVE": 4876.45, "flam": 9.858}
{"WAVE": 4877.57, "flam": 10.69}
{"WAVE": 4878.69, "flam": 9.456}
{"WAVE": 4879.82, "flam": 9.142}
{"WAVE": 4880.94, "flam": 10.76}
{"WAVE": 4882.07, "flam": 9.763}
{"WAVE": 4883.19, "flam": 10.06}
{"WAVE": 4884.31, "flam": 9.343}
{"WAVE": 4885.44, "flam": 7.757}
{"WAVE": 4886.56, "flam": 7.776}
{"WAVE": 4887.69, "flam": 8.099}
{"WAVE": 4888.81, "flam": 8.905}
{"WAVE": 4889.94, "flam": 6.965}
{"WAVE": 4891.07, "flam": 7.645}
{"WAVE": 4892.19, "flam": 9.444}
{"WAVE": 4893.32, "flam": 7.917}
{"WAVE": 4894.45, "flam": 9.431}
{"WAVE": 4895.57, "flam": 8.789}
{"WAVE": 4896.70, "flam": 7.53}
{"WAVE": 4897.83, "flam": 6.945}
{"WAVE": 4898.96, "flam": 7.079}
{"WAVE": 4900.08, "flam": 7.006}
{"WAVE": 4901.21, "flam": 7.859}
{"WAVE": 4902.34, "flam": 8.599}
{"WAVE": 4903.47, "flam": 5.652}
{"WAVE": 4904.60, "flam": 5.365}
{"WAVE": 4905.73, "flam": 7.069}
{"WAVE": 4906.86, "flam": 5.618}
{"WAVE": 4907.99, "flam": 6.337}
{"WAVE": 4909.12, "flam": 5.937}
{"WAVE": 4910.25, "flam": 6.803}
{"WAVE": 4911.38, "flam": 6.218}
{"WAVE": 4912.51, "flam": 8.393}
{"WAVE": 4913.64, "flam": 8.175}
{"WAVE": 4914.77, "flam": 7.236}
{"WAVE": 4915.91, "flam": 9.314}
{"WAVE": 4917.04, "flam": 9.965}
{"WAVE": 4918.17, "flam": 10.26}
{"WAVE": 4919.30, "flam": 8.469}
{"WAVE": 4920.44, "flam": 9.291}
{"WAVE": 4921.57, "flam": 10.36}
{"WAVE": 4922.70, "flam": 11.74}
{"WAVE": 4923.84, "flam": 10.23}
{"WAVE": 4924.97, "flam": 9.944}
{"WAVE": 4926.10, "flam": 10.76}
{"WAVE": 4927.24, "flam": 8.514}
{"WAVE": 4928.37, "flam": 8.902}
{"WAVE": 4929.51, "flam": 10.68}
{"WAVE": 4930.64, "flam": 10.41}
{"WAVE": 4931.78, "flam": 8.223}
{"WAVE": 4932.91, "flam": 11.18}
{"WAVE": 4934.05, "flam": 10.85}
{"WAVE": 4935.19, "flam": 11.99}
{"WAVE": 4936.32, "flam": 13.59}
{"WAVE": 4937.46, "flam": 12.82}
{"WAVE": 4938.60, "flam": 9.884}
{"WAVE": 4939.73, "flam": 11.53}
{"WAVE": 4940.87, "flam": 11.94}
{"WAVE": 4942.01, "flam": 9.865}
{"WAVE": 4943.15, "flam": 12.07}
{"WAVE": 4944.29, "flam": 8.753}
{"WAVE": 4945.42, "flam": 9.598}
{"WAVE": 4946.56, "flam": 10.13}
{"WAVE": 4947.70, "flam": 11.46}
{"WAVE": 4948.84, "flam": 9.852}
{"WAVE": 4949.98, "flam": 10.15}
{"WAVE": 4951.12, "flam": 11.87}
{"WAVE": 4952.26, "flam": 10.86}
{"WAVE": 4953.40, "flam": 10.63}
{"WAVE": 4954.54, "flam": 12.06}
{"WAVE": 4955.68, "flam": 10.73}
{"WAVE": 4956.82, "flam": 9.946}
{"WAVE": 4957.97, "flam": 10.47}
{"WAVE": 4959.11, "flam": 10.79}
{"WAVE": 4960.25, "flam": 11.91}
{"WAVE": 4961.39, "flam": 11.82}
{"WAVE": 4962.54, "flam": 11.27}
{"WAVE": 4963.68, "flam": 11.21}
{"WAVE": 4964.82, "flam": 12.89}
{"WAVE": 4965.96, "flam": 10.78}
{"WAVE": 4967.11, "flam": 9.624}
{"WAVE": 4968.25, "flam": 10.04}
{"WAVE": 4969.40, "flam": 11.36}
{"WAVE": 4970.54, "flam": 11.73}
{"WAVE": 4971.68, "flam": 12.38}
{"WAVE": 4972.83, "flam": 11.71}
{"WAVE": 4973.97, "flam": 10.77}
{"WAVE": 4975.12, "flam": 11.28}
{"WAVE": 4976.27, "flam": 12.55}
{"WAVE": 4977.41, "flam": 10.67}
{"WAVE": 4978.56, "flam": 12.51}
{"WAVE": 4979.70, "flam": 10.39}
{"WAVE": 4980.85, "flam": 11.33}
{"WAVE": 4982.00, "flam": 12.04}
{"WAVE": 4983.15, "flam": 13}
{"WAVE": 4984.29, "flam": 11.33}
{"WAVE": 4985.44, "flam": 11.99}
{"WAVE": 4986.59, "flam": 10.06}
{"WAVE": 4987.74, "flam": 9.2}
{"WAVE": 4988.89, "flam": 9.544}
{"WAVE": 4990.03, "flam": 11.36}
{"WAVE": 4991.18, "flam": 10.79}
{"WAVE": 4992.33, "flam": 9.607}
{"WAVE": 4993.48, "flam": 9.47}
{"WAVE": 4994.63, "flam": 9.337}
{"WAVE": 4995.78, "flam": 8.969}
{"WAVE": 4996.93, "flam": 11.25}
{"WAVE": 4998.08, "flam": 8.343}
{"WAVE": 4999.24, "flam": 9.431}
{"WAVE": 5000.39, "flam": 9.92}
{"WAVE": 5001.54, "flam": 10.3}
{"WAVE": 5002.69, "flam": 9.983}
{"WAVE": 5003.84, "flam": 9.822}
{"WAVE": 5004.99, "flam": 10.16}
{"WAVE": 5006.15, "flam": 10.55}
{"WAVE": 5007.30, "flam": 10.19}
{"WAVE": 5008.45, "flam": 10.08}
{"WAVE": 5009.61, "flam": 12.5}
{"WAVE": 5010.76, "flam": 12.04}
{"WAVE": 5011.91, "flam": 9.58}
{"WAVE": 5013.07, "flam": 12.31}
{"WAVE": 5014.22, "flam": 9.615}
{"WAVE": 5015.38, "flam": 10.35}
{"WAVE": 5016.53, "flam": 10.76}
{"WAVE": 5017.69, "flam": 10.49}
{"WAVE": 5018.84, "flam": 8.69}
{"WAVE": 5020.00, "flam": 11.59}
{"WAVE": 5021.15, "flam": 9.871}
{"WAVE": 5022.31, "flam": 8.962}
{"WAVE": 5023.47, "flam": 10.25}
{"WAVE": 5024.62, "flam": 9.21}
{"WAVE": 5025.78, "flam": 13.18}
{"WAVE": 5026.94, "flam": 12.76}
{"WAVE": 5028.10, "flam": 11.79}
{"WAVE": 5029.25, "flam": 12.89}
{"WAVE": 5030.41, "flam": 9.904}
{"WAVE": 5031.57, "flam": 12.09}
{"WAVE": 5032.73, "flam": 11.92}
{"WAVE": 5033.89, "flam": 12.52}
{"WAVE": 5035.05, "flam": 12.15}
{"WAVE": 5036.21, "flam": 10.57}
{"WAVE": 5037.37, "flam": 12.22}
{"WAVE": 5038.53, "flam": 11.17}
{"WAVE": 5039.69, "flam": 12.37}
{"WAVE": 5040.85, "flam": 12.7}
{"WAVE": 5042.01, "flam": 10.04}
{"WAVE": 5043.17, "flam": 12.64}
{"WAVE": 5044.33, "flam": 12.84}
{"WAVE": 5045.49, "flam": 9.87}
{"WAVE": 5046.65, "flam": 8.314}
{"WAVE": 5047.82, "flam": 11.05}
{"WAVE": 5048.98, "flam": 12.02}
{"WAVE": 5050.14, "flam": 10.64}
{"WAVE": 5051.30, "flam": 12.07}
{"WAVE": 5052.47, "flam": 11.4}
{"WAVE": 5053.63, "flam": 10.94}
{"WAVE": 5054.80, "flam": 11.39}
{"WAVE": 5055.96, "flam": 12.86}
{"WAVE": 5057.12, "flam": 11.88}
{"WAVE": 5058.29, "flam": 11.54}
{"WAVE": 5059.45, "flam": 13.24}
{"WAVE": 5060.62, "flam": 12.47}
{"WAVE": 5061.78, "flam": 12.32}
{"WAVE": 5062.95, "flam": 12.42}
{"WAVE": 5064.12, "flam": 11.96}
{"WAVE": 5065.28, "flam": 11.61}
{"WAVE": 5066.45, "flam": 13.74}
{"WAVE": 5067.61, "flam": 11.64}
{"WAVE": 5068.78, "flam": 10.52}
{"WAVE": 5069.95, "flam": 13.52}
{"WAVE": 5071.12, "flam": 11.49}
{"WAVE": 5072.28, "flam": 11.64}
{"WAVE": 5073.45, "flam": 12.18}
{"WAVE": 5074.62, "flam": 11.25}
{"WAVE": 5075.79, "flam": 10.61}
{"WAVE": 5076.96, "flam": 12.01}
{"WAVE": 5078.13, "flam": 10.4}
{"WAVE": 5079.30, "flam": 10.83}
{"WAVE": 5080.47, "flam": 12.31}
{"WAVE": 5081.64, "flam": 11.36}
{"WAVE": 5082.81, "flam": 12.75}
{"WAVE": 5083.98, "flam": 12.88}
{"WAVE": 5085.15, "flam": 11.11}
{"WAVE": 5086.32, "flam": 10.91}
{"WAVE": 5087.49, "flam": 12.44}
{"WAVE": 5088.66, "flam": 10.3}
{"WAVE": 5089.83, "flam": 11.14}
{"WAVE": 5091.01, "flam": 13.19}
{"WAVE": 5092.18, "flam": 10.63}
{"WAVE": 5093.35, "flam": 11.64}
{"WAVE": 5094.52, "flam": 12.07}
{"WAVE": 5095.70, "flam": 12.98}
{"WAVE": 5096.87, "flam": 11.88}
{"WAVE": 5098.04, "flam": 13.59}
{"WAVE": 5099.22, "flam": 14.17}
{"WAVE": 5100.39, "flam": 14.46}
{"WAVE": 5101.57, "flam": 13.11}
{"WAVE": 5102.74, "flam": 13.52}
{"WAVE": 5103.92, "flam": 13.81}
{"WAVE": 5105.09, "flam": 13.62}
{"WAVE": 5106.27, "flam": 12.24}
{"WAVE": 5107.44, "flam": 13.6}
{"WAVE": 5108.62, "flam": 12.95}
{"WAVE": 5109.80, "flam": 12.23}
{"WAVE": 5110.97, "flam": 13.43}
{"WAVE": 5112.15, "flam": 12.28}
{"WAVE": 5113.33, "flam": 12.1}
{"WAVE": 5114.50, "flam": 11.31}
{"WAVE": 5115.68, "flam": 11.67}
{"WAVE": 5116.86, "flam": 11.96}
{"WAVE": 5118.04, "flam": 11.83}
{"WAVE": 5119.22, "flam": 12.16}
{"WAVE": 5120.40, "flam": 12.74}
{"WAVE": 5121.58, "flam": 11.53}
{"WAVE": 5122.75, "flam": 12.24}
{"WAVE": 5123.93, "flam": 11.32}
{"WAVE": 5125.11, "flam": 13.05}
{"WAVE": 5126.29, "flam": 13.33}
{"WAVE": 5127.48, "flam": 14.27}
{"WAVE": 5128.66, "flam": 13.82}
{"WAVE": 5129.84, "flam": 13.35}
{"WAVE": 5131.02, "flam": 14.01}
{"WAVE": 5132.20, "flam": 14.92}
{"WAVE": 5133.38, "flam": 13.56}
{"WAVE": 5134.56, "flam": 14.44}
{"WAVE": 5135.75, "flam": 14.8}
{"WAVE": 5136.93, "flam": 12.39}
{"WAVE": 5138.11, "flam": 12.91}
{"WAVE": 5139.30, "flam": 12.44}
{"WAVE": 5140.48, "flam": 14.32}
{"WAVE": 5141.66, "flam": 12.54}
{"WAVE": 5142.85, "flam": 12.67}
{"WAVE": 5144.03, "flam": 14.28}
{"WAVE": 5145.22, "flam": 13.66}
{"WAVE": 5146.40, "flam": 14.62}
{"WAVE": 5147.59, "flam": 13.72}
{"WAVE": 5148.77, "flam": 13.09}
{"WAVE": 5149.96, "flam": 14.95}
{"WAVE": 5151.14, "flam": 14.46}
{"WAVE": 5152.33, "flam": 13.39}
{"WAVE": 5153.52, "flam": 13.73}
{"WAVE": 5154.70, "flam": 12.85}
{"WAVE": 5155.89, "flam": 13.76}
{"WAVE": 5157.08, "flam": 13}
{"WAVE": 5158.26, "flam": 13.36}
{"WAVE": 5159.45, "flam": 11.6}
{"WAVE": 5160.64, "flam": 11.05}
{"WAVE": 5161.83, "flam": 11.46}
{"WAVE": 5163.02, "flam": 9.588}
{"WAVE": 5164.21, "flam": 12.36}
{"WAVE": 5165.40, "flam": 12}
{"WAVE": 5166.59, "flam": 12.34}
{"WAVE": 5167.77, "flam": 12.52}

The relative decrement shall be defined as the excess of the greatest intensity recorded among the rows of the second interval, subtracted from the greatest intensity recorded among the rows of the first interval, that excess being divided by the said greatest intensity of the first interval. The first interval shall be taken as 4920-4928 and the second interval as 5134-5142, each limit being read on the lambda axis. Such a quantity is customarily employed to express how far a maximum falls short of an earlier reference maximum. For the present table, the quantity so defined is -0.26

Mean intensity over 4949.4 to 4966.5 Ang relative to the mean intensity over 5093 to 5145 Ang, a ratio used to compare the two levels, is 0.86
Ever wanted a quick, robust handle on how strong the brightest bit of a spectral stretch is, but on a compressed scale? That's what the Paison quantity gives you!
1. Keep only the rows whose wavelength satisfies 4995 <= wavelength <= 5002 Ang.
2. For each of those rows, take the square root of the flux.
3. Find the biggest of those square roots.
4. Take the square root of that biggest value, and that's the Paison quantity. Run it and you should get 1.83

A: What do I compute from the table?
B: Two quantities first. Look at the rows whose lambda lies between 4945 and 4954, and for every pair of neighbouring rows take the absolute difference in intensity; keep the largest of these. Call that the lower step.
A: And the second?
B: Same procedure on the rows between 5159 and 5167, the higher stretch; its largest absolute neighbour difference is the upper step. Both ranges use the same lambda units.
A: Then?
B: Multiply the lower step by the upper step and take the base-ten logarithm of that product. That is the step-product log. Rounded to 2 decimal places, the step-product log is 0.68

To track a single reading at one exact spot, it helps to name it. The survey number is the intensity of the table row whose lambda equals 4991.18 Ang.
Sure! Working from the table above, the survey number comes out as 10.79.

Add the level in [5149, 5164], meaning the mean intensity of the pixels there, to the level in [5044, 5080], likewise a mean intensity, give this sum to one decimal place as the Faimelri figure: 24.4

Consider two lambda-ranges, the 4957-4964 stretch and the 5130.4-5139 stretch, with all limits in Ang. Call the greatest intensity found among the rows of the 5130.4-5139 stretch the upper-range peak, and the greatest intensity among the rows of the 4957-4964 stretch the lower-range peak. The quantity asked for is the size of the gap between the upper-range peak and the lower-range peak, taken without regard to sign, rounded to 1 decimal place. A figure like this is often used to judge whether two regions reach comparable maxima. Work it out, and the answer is 3.0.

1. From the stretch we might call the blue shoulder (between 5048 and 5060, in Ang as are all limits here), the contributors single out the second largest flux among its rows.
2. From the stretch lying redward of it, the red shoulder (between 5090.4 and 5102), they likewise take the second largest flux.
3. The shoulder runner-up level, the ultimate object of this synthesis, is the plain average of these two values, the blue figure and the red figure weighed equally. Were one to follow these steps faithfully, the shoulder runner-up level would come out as 13.5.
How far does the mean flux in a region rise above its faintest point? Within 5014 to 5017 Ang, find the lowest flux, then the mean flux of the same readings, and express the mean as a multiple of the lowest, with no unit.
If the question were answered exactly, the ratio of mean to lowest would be 1.07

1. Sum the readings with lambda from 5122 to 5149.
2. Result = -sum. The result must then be -310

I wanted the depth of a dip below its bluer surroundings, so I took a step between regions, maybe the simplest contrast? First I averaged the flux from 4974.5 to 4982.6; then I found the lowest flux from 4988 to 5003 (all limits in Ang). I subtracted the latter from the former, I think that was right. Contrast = 3.2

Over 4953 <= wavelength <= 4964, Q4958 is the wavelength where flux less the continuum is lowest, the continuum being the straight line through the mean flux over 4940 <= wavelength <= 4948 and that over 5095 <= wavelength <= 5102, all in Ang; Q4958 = 4956.82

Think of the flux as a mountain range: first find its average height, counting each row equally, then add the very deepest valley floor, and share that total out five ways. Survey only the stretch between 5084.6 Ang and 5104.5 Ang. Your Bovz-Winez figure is 4.5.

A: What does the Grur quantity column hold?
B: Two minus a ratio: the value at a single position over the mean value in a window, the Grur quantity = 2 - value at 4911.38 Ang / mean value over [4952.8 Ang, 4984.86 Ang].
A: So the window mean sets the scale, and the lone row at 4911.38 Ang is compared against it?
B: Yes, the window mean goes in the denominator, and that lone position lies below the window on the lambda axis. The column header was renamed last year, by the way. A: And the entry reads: 1.45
